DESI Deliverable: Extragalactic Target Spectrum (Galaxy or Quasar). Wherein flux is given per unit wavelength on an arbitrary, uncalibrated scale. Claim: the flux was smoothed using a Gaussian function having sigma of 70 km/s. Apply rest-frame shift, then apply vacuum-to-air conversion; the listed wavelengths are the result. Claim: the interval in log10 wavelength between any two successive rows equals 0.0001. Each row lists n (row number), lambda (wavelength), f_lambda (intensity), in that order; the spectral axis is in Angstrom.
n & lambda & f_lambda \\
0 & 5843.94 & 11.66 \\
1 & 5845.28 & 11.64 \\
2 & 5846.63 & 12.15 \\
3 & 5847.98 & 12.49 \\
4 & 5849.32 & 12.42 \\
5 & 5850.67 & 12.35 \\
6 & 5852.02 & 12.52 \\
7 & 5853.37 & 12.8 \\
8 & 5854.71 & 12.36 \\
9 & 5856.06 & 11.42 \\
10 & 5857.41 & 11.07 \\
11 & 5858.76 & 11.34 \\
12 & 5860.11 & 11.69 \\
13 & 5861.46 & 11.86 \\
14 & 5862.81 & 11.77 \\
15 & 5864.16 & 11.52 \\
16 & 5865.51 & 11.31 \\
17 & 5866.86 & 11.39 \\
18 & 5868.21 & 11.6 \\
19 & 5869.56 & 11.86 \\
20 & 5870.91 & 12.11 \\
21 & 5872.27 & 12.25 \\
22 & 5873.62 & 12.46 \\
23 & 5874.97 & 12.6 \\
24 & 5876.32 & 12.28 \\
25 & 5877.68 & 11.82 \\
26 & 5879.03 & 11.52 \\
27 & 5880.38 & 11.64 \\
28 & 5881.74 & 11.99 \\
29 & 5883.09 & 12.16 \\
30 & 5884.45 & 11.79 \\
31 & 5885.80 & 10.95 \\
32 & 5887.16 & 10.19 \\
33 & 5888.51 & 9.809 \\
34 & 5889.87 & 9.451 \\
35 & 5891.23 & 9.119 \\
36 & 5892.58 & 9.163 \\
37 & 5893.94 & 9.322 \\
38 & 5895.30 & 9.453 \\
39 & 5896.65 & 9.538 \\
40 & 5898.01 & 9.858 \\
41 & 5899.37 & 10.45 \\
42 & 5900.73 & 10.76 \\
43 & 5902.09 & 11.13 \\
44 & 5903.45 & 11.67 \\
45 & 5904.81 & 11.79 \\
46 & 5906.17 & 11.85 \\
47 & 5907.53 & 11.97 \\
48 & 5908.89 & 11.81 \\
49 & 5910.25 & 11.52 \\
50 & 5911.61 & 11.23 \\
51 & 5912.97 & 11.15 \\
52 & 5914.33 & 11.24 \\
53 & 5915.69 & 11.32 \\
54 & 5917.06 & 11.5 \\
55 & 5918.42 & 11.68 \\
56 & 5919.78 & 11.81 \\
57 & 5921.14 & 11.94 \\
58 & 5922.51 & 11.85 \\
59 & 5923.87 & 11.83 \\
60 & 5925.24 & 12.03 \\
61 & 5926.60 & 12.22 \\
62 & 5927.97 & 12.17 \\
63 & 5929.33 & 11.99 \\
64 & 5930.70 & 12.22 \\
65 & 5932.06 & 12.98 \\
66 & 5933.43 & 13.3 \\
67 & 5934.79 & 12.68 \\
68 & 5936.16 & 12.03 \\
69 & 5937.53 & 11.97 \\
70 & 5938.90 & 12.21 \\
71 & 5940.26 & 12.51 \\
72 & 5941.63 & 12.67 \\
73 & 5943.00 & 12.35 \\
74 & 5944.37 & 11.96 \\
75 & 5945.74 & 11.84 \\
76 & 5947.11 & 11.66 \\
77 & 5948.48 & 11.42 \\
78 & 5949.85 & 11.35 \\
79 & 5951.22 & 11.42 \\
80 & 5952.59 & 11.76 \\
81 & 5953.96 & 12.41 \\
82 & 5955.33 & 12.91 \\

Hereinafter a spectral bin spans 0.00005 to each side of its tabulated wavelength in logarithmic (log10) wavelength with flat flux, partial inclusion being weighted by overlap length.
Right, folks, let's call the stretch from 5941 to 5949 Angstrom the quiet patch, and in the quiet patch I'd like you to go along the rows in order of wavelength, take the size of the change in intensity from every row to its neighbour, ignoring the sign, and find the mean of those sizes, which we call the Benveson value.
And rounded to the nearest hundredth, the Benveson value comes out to 0.25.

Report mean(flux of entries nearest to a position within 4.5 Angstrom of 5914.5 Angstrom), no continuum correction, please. 11.4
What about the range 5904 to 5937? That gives 11.9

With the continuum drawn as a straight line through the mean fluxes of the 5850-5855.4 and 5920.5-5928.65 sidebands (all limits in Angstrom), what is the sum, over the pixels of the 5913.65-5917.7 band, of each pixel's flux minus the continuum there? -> -2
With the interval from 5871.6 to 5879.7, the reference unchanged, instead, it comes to -1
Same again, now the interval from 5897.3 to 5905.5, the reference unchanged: -7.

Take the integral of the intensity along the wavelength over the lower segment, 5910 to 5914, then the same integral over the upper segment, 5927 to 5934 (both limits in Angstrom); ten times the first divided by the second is 5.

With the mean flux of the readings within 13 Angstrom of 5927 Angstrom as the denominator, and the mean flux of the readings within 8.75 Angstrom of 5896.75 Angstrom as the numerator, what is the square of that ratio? 0.70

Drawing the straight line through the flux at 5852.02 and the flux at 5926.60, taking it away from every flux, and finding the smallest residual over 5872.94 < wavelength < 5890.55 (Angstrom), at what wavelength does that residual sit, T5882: 5889.87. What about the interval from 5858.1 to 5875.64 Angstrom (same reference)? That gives 5865.51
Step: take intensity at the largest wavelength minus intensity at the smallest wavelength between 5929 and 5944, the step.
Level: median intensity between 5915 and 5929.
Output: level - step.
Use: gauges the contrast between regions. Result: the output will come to 11.5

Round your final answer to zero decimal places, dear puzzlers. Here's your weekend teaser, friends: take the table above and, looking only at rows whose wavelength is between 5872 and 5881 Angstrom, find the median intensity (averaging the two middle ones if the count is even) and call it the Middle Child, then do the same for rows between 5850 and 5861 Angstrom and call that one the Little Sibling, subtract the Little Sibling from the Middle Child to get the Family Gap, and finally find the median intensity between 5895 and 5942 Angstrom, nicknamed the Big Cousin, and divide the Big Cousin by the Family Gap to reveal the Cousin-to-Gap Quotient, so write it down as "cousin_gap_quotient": 51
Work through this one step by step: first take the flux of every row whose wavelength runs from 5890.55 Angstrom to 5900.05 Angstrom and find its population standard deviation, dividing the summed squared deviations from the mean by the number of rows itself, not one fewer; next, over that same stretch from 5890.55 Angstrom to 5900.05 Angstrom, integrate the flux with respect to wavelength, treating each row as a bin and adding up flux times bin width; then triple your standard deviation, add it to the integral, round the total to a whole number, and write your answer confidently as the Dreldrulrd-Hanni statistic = 92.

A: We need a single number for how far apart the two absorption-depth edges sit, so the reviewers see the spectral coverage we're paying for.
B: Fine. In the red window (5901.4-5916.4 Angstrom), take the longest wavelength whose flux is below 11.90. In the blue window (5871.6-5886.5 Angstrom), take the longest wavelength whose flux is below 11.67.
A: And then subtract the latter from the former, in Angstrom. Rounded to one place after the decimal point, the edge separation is 29.9 Angstrom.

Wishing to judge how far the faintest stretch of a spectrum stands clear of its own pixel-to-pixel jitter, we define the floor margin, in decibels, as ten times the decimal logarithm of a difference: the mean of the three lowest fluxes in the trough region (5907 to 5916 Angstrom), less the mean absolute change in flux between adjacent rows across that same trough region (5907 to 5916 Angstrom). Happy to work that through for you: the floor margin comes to 10.4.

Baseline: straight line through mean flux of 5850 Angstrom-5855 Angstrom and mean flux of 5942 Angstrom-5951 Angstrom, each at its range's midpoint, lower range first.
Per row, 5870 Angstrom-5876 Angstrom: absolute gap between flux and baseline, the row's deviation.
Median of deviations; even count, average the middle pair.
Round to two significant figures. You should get 0.19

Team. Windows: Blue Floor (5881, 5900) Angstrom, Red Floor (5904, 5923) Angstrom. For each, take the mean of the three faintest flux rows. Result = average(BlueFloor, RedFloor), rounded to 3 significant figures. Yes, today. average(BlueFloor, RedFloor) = 10.2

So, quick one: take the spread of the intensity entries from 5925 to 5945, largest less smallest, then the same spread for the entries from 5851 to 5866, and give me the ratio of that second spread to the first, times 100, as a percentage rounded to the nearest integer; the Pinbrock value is 129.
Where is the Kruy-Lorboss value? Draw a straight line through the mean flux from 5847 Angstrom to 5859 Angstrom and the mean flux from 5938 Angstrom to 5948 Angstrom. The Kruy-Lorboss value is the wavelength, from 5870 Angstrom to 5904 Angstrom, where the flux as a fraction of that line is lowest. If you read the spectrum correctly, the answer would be 5891.23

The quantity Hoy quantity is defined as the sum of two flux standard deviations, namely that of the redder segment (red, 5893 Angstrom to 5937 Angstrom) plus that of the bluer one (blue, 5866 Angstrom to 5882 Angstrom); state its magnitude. 1.3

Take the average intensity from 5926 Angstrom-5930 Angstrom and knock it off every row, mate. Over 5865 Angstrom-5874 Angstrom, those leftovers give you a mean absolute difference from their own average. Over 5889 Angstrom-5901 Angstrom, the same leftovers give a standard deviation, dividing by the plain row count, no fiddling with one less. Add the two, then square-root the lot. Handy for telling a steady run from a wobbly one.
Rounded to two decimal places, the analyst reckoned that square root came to 0.95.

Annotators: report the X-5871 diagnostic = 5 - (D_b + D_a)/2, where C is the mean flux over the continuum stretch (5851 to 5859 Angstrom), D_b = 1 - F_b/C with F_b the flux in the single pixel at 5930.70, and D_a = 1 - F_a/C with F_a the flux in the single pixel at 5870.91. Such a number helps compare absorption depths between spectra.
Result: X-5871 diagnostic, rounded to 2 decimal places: 5.02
